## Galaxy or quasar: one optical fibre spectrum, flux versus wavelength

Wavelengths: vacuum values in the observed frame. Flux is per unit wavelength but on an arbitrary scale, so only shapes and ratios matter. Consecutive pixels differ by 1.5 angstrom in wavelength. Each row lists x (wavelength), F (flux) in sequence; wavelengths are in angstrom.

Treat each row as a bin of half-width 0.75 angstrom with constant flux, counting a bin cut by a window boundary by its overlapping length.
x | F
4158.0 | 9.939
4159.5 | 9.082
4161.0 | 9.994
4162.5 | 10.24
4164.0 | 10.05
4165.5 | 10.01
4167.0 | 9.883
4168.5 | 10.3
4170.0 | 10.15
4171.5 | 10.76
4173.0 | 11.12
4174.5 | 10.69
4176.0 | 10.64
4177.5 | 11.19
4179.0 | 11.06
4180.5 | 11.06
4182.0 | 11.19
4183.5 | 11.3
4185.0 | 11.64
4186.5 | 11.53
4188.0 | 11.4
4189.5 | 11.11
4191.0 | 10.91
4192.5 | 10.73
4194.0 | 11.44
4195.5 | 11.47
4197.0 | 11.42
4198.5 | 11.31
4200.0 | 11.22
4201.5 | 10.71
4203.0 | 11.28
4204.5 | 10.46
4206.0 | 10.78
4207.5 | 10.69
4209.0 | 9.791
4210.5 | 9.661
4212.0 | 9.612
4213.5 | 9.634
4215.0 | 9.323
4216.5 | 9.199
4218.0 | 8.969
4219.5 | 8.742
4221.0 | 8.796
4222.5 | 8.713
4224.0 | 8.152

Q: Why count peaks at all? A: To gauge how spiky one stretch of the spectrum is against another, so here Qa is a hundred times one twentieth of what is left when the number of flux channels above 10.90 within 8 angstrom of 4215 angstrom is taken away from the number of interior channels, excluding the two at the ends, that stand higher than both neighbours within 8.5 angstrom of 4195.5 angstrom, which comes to 5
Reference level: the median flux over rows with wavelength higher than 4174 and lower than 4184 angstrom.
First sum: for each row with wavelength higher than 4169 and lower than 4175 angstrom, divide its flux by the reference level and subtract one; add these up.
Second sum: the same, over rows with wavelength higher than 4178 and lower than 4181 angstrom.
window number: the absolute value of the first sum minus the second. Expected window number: 0.14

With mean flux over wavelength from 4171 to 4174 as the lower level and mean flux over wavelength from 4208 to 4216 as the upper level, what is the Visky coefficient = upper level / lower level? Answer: 0.88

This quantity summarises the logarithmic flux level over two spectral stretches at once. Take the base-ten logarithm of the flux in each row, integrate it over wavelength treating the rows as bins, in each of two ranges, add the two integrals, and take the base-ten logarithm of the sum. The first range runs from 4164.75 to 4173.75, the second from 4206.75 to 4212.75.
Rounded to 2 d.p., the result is 1.18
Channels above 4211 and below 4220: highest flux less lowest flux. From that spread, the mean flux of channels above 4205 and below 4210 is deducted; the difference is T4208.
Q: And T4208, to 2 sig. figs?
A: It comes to -9.5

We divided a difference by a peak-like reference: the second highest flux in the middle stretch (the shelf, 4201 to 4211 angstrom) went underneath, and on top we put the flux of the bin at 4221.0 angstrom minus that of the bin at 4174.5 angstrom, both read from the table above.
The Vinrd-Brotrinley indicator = -0.18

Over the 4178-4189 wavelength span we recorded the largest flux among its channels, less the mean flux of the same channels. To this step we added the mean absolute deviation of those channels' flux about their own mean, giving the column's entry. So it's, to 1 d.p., 0.5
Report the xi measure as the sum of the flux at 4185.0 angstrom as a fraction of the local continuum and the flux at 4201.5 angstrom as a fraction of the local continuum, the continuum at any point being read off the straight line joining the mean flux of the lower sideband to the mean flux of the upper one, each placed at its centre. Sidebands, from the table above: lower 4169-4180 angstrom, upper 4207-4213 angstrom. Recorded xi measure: 2.16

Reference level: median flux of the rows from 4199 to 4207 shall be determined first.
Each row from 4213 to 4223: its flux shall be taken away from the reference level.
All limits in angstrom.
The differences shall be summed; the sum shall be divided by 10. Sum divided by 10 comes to 1.2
